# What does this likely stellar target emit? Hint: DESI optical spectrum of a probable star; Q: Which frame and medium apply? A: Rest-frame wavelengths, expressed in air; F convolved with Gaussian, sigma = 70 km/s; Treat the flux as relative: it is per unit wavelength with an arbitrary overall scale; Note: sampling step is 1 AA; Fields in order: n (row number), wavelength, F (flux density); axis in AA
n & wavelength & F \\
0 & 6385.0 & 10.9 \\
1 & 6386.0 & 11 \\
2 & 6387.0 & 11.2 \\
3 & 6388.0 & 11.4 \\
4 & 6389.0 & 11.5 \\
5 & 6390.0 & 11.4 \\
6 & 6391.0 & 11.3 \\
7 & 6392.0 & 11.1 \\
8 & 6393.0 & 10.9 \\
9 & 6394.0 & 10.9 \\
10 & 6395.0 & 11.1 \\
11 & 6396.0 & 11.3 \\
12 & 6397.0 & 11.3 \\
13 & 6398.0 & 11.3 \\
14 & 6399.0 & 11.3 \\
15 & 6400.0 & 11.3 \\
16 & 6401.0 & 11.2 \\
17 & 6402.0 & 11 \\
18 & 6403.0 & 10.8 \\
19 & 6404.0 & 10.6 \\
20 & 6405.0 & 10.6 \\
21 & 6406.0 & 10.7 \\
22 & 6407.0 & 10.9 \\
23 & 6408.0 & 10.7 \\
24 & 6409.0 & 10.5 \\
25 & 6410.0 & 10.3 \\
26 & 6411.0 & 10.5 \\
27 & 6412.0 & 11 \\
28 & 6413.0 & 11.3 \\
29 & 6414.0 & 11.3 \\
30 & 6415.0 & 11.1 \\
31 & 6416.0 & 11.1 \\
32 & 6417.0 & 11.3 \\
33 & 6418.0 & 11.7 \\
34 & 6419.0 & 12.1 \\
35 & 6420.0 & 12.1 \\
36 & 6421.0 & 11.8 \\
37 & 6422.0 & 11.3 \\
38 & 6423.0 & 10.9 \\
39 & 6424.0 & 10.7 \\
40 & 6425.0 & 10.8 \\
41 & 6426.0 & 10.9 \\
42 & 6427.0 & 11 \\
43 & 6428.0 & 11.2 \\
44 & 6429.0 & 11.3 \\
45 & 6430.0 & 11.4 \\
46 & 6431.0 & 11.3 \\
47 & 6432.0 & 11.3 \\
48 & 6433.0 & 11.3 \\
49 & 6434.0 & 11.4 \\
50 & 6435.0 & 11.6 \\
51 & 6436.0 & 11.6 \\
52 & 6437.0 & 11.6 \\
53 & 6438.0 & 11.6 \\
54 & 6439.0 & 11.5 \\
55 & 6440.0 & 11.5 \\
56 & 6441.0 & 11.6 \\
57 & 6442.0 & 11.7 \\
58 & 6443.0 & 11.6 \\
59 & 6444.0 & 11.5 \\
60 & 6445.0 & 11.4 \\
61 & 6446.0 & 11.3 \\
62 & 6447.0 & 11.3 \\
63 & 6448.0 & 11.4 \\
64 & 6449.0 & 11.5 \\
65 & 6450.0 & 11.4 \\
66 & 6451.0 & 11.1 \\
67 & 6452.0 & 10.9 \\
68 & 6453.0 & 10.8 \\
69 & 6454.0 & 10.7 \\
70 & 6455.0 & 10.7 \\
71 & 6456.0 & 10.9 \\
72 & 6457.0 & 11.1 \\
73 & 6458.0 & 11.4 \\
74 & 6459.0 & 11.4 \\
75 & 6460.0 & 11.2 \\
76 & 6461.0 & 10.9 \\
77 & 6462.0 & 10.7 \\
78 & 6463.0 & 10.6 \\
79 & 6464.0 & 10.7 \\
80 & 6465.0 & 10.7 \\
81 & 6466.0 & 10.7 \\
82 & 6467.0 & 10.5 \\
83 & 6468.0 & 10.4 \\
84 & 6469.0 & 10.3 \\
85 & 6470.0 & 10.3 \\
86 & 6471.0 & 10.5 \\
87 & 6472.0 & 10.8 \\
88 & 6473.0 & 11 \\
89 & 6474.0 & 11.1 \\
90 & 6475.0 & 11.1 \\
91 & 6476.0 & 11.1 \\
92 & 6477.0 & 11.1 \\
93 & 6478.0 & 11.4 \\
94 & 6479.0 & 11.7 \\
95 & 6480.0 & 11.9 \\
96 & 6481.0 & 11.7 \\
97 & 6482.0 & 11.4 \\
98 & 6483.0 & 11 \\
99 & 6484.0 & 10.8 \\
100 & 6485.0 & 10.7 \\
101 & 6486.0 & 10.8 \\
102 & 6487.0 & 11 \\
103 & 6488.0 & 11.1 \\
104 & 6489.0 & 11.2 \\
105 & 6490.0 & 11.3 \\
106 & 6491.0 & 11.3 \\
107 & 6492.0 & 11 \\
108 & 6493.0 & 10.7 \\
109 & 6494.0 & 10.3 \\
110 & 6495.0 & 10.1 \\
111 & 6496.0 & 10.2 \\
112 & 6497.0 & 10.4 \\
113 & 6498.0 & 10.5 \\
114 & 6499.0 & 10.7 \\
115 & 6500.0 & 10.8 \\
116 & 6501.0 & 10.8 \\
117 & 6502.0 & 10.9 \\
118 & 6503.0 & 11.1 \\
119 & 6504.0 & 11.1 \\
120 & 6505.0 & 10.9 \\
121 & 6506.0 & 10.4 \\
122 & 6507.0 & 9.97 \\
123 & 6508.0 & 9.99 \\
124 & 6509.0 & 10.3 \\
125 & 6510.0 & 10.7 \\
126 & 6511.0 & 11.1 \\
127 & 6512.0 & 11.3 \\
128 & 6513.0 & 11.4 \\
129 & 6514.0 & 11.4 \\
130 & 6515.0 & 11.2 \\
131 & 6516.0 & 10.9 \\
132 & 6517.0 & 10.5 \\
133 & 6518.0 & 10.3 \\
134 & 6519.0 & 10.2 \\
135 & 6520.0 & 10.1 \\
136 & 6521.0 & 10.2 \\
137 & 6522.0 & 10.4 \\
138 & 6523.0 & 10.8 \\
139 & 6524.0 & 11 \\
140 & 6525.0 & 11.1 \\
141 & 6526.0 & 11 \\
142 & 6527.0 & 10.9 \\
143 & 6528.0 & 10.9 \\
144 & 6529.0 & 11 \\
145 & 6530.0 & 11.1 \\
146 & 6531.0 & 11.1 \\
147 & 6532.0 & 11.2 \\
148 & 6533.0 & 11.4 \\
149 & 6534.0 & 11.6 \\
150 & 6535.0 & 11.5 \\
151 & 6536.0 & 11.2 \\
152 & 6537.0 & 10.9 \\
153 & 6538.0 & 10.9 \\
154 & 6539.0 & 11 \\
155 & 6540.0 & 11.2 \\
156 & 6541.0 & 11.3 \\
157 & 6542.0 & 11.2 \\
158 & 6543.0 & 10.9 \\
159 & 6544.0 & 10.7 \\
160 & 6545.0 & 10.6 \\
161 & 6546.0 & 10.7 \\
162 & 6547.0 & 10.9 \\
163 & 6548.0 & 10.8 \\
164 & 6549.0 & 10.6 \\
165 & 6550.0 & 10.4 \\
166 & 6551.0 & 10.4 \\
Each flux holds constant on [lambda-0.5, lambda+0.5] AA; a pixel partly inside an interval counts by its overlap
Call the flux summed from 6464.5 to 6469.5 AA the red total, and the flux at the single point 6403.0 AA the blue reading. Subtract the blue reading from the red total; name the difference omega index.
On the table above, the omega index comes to 41.8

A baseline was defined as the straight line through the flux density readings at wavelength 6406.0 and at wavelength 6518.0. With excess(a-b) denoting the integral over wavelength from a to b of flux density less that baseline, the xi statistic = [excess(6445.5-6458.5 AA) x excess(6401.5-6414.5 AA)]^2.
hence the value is 81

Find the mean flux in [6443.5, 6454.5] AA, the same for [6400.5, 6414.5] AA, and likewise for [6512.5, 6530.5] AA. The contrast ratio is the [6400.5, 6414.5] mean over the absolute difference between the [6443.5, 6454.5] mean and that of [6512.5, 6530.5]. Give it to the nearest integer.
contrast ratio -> 26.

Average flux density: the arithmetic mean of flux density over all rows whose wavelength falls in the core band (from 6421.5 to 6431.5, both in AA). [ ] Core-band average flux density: 11.1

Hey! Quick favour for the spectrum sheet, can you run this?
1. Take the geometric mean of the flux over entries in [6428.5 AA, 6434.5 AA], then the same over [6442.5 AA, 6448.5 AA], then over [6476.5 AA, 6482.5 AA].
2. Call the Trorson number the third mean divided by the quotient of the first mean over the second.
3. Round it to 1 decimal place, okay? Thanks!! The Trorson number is 11.6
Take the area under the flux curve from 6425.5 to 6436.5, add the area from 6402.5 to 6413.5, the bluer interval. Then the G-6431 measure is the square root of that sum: 15.6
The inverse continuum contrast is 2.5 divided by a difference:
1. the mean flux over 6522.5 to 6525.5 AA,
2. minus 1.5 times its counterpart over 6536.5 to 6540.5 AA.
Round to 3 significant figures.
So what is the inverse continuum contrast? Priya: -0.452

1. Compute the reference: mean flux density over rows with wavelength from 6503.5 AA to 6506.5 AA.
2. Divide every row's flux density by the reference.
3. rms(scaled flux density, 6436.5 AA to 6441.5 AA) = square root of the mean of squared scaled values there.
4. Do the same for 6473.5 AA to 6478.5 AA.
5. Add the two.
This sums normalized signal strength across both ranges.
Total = 2.10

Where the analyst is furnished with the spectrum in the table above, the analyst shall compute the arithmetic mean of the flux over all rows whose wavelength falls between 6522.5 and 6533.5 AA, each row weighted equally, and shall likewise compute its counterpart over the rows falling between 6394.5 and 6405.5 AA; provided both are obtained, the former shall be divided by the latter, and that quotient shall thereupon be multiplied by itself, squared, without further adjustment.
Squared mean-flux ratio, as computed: 0.995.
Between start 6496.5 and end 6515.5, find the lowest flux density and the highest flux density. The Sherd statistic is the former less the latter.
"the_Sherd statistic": -1.4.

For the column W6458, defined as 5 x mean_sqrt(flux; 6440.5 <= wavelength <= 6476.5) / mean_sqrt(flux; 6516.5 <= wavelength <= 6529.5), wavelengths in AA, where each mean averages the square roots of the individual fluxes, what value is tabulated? 5.08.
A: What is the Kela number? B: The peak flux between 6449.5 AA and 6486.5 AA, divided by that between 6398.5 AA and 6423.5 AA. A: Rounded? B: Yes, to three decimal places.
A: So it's 0.983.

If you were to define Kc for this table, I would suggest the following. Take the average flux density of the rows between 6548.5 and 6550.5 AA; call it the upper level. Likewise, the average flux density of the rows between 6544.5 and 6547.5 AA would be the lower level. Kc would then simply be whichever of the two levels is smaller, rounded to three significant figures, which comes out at 10.5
